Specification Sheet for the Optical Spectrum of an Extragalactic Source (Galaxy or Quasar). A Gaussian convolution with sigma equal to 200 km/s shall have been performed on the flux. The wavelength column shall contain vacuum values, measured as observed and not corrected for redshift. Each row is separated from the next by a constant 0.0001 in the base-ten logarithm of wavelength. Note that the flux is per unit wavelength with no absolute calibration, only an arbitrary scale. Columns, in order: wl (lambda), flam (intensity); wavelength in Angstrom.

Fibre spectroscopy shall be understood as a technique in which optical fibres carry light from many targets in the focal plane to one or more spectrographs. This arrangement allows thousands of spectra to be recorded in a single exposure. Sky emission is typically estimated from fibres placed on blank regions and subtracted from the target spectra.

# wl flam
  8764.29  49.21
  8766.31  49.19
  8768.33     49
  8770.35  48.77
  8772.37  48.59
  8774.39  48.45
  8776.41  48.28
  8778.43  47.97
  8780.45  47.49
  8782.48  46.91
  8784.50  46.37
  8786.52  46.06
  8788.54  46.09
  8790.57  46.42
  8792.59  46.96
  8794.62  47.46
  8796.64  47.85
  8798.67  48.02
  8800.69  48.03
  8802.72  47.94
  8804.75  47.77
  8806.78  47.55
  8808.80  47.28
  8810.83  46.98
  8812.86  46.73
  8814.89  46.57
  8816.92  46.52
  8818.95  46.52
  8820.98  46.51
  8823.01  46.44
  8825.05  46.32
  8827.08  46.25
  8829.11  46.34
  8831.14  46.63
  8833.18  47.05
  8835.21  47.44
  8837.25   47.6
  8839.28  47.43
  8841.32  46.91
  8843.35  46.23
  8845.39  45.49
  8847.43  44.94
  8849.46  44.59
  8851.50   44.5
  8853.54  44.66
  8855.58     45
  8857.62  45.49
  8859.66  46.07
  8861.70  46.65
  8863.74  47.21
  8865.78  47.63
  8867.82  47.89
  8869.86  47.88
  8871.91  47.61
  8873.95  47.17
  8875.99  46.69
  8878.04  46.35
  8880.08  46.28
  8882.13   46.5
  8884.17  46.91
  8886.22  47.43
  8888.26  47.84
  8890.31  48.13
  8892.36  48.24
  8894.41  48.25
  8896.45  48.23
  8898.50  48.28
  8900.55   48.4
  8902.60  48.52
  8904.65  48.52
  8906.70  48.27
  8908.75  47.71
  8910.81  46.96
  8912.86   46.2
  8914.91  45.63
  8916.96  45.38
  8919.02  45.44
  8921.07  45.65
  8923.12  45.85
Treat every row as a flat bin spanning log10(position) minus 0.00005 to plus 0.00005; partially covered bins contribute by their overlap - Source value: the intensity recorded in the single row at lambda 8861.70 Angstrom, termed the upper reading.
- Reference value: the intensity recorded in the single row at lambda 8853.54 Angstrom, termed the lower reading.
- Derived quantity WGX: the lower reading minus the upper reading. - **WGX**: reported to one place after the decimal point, -2.0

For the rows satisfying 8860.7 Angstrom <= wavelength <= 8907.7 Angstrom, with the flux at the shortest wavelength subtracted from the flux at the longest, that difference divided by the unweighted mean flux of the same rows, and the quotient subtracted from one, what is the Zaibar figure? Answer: 0.97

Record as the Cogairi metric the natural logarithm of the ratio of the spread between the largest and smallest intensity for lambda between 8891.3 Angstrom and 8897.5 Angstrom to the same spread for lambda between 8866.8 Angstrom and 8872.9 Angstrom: -2.6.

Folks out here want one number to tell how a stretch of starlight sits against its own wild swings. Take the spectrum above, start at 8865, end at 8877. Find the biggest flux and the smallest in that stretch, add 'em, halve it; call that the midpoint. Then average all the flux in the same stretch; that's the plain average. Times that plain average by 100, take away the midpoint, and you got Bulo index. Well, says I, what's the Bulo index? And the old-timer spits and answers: 4701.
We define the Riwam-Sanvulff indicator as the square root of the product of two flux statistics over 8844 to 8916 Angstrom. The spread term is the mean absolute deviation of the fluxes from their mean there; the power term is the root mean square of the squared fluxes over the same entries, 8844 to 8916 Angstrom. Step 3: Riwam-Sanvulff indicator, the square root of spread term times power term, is 49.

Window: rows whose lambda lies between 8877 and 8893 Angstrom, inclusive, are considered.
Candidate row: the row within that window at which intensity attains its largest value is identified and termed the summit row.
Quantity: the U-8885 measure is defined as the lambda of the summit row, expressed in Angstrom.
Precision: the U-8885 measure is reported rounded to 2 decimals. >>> 8892.36 Angstrom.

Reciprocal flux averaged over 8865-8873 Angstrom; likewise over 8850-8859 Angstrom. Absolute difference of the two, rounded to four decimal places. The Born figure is 0.0013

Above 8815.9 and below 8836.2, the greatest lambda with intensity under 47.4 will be 8833.18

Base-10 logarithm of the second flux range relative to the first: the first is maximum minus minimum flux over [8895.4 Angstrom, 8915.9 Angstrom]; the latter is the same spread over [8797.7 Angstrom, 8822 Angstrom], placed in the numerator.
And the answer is -0.3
